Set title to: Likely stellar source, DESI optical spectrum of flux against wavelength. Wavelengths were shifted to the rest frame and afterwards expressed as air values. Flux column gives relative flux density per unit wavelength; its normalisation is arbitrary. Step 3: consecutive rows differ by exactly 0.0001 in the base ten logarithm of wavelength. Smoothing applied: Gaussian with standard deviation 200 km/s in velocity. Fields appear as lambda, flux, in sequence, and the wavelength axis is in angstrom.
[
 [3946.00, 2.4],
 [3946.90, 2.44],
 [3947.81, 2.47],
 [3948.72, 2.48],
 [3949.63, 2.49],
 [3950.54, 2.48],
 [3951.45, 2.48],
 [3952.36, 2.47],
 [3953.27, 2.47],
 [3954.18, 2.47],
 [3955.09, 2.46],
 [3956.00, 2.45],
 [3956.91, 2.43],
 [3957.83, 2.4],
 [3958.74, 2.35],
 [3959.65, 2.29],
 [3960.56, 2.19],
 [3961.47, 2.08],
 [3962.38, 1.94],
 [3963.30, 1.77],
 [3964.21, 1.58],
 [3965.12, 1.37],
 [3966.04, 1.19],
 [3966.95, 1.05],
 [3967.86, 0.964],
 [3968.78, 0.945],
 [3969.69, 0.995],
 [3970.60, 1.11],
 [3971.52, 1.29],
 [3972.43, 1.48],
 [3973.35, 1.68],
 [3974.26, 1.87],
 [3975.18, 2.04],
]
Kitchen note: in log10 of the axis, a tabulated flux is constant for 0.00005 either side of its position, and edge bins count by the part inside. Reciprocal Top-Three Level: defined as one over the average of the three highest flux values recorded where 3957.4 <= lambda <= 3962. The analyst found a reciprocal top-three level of 0.43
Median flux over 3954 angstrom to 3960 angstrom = 2.4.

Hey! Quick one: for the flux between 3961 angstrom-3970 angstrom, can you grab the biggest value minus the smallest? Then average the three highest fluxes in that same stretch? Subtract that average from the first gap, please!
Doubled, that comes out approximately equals -1.6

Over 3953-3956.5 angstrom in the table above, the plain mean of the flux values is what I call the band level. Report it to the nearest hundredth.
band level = 2.46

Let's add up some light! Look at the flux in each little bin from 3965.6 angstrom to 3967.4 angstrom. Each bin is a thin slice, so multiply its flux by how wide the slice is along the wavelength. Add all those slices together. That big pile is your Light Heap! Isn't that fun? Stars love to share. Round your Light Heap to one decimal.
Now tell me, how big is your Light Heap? 2.0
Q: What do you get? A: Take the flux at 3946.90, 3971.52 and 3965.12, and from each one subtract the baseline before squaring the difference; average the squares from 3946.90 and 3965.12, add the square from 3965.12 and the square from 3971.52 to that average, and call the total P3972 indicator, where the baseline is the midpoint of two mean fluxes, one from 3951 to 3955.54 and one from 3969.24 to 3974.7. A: 1.0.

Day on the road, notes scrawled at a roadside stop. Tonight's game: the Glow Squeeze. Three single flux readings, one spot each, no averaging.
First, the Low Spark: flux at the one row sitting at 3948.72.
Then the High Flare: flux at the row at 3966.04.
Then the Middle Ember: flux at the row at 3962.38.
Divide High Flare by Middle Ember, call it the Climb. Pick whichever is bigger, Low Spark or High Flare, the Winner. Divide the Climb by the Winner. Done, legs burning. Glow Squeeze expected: 0.25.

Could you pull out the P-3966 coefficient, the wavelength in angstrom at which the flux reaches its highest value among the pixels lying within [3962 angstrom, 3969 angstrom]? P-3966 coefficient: 3962.38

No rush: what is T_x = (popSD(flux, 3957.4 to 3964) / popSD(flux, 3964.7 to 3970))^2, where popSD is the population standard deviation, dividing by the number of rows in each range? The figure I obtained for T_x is 2.00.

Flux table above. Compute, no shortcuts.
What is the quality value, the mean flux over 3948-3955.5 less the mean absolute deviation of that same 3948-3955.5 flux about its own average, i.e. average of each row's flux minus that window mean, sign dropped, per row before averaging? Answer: 2.47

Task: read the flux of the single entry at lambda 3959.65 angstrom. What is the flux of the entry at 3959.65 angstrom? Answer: 2.29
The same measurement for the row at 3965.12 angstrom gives 1.37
